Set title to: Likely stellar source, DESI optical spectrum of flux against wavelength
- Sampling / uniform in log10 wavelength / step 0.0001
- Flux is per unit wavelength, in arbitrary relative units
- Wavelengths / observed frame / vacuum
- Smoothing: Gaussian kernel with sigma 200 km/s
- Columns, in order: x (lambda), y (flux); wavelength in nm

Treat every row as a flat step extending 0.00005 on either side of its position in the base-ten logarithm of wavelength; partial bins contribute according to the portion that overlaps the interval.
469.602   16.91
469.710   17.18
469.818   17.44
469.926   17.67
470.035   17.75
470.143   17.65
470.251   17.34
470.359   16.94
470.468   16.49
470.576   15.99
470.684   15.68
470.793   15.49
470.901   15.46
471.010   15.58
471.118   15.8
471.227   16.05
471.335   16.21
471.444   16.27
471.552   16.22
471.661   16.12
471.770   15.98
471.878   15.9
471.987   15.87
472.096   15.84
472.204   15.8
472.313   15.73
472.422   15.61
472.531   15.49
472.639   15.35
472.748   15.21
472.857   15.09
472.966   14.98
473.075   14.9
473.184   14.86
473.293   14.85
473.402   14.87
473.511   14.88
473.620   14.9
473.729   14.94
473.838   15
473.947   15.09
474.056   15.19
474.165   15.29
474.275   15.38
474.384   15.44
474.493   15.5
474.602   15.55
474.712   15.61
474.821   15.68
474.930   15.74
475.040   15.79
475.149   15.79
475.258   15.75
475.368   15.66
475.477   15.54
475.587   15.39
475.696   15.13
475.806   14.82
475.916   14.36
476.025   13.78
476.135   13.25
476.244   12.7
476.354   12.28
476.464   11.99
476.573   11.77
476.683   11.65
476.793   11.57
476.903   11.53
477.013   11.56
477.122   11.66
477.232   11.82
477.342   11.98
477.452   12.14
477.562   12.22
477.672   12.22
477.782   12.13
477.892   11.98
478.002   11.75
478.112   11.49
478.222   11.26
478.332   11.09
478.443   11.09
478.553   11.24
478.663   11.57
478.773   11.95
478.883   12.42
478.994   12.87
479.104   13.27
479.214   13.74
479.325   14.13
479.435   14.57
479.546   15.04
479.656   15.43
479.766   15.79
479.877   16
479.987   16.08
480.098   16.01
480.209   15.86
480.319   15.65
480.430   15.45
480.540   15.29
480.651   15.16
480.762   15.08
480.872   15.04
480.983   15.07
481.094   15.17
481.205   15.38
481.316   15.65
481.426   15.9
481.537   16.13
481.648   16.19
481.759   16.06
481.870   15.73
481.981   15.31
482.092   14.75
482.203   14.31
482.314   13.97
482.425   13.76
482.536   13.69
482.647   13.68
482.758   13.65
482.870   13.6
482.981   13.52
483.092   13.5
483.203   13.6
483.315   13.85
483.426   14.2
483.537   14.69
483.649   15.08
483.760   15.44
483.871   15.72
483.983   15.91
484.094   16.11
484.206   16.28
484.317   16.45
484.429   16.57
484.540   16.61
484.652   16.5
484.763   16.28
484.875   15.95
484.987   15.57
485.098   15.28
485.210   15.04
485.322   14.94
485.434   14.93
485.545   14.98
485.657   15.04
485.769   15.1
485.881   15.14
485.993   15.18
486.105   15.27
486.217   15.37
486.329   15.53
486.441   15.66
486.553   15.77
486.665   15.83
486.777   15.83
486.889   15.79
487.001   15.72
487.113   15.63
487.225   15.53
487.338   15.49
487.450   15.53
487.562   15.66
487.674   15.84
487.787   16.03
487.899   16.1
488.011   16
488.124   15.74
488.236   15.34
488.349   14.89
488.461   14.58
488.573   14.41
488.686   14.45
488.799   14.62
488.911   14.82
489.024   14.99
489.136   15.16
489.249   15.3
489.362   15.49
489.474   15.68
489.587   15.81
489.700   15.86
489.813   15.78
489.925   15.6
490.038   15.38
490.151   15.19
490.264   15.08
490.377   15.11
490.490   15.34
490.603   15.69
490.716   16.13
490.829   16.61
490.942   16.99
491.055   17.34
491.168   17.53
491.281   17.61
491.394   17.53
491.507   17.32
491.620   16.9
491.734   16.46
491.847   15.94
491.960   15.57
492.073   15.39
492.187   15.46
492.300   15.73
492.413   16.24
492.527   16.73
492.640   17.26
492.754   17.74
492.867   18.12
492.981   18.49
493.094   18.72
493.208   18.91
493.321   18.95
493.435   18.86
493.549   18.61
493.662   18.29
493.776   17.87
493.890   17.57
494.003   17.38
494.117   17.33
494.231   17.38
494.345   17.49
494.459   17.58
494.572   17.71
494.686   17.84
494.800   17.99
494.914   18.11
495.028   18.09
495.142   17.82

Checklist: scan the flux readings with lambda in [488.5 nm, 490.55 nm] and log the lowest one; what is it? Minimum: 14.41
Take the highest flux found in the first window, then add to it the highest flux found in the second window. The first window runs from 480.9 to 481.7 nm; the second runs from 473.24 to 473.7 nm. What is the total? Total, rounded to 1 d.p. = 31.1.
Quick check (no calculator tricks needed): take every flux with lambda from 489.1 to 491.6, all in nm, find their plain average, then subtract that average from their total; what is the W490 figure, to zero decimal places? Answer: 337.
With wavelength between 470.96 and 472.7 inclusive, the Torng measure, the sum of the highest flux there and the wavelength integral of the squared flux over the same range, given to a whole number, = 454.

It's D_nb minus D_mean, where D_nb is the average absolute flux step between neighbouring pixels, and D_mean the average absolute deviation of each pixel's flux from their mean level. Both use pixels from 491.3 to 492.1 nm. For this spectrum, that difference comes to -0.34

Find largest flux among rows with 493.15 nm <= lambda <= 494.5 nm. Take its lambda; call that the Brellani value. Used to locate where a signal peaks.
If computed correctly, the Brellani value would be 493.321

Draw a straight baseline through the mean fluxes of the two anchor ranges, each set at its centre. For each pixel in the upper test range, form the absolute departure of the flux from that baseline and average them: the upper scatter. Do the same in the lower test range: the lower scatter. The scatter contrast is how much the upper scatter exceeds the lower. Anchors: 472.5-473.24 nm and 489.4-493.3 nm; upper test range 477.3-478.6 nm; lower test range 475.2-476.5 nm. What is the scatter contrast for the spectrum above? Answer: 2.5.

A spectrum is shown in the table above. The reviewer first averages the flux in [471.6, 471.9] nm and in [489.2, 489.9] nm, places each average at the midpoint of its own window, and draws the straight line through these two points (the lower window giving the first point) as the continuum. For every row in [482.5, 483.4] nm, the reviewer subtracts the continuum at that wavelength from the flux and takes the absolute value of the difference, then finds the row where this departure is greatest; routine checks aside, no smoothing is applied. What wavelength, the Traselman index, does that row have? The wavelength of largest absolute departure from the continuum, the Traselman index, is 483.092 nm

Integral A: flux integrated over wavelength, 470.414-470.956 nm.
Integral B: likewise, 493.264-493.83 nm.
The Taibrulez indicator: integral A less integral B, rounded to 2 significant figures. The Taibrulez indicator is -1.9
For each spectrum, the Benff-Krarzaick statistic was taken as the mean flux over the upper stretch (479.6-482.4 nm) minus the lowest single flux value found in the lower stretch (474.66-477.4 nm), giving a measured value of 4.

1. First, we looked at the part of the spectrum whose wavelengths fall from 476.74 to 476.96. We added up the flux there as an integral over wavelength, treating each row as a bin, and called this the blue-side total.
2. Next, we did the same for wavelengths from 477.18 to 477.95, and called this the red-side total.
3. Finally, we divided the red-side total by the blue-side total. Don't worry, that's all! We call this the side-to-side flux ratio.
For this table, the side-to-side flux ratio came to 3.7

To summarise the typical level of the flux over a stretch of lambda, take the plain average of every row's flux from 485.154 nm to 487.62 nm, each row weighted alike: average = 15.41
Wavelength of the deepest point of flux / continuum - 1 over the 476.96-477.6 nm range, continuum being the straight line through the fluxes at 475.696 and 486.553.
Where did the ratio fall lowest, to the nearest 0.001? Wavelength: 477.013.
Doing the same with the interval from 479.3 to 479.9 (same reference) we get 479.325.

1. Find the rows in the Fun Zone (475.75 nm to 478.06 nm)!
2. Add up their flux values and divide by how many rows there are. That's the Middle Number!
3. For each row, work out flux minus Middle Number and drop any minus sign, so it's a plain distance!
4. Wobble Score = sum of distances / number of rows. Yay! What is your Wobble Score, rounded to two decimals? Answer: 0.69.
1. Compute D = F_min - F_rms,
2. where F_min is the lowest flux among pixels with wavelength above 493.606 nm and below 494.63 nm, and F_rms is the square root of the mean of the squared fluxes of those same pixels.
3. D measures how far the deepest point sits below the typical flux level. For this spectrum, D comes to -0.29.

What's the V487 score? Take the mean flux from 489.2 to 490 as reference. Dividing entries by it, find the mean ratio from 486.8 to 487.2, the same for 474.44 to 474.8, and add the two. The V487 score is 2.0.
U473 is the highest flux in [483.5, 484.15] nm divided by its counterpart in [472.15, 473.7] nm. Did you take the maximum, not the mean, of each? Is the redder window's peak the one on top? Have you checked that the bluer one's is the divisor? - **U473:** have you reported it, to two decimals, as 1.02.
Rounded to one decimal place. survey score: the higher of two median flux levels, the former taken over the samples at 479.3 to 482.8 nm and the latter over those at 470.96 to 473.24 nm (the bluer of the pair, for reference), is 15.8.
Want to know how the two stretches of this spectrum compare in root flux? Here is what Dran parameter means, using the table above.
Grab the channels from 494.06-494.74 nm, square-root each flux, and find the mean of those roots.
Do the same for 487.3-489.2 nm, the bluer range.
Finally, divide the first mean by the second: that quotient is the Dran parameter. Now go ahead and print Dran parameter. 1.07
